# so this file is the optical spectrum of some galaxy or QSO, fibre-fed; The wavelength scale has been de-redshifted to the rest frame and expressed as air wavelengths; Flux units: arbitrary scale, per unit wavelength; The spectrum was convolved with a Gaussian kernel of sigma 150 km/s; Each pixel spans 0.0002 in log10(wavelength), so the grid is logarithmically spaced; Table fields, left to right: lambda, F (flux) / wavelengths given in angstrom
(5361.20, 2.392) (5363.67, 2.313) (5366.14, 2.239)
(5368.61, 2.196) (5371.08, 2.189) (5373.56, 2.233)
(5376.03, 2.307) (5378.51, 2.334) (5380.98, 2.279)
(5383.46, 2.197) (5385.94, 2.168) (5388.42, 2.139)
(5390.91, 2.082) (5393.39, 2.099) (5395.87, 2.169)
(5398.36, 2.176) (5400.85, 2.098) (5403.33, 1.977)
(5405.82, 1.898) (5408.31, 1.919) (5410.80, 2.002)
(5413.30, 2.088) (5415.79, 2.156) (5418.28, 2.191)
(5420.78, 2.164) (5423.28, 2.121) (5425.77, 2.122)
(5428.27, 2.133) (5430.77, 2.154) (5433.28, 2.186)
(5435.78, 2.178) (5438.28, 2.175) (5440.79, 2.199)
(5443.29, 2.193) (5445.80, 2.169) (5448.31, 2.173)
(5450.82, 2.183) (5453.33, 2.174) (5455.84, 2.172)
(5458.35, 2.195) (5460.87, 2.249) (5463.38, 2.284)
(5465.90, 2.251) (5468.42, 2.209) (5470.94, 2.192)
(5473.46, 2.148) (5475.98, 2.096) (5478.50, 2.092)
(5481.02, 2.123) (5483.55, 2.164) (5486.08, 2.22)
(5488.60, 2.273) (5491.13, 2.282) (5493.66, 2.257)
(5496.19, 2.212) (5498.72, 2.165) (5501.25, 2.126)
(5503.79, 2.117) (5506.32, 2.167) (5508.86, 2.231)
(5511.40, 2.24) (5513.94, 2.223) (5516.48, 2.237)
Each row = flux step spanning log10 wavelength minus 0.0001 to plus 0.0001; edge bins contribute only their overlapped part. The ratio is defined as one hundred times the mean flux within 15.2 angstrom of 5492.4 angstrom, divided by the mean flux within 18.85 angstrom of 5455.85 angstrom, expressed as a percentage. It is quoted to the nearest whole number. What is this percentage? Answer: 99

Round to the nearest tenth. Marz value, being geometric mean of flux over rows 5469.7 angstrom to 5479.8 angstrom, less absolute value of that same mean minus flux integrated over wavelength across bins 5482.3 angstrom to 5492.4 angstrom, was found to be -18.3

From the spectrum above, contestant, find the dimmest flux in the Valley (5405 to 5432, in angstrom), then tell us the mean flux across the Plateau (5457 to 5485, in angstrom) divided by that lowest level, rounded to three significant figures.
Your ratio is 1.15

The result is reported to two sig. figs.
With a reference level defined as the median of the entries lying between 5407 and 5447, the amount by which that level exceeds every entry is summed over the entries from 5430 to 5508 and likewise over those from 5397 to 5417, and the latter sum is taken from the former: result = -1.8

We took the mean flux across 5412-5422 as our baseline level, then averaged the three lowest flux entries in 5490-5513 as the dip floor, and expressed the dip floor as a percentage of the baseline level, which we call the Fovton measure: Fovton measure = 99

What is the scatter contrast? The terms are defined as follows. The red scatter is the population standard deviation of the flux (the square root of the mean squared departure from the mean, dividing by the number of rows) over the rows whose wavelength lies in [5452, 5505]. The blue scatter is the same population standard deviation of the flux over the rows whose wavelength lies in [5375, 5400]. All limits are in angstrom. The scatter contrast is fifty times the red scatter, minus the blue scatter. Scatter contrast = 2.9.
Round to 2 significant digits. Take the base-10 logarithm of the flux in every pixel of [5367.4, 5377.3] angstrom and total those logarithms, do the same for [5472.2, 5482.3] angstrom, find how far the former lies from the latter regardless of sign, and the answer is 0.093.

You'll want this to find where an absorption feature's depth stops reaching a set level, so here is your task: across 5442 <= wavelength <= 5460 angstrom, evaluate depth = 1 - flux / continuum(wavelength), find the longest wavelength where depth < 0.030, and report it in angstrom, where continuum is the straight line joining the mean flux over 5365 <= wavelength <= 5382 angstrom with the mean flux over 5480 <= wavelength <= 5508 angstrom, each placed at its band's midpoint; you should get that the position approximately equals 5458.35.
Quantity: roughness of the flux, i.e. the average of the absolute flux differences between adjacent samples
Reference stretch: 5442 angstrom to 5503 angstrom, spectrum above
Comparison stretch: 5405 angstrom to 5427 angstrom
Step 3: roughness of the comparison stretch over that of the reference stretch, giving 1.50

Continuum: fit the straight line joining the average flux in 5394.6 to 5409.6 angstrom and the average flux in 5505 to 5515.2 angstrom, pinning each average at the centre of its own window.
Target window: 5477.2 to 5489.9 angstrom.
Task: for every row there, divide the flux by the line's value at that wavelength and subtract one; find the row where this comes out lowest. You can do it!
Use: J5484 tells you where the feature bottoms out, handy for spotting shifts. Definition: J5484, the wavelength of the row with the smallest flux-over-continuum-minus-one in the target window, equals 5478.50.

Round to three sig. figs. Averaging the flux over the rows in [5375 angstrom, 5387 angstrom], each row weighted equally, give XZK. 2.26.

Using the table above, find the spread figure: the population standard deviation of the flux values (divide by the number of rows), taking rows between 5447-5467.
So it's 0.041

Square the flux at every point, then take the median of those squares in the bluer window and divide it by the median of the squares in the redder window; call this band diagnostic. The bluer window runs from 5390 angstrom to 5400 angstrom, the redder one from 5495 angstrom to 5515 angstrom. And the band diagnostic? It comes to 0.95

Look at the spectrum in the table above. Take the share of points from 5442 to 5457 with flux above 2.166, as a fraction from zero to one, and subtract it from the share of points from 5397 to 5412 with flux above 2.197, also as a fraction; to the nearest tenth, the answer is -1.0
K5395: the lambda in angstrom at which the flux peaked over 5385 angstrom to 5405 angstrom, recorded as 5398.36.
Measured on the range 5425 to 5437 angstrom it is 5433.28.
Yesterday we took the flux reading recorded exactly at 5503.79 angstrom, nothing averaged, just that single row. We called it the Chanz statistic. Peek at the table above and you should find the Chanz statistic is 2.117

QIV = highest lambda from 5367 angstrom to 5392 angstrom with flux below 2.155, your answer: 5390.91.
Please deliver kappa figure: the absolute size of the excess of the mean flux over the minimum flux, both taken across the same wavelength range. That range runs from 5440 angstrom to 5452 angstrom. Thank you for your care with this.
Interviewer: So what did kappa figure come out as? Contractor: 0.01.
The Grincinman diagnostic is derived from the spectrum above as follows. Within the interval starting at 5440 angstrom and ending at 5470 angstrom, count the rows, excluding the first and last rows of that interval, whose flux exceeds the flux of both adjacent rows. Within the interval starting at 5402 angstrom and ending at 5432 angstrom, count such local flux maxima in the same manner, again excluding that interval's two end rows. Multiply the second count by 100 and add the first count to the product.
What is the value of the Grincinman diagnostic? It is 102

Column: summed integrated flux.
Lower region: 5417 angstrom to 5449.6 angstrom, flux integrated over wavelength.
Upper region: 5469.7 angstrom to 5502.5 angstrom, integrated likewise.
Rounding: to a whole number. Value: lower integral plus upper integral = 142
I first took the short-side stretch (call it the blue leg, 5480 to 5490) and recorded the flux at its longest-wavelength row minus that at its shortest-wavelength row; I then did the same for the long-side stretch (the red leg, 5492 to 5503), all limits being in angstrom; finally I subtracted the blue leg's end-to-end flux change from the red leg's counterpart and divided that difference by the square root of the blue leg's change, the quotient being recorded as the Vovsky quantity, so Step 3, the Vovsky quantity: -0.7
